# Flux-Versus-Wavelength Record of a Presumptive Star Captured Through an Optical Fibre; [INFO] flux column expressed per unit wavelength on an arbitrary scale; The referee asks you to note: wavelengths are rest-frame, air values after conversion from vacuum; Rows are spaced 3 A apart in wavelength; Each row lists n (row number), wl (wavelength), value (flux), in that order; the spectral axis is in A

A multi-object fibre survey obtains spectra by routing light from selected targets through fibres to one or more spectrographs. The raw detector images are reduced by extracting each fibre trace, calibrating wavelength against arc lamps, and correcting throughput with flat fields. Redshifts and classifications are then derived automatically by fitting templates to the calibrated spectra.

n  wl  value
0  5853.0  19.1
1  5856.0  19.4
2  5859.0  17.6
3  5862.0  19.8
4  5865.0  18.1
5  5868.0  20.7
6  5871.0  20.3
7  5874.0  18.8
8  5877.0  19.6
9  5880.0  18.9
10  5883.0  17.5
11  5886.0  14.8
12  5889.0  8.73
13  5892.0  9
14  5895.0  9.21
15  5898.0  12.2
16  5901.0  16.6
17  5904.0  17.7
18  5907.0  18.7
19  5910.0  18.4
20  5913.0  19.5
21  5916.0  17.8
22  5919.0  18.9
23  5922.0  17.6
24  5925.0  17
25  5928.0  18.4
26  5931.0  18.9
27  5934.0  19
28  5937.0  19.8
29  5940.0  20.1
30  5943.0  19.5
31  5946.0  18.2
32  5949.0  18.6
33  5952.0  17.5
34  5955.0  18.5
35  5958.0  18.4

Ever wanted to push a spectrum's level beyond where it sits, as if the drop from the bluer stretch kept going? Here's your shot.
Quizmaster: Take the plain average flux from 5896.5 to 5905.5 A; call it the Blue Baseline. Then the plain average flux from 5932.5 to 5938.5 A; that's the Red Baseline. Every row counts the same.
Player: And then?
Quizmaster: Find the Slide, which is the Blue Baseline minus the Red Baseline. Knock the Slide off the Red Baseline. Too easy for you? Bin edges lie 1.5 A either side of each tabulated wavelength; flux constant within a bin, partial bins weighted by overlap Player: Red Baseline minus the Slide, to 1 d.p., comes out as 23.3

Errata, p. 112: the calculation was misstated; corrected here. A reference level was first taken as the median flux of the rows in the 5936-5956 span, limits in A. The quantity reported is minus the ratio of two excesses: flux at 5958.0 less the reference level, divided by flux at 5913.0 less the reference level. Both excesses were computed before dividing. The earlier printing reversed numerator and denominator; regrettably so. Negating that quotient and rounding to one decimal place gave 0.2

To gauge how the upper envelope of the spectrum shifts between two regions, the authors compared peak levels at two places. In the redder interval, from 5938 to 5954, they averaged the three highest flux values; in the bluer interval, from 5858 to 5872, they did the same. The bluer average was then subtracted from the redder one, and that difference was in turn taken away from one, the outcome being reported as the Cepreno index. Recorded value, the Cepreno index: 1.9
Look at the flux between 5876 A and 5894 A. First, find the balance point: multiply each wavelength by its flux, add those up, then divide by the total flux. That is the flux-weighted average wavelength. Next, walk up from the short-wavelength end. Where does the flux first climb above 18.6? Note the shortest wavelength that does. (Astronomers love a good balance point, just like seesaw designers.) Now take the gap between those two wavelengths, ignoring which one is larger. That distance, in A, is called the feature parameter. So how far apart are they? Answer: 6.0 A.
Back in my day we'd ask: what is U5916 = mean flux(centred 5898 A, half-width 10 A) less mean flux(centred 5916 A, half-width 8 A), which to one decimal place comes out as -5.3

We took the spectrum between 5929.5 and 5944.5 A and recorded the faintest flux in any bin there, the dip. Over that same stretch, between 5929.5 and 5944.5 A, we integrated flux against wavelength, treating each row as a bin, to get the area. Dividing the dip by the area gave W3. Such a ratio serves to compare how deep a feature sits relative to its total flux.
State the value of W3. 0.0647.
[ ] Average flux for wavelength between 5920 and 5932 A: 18.0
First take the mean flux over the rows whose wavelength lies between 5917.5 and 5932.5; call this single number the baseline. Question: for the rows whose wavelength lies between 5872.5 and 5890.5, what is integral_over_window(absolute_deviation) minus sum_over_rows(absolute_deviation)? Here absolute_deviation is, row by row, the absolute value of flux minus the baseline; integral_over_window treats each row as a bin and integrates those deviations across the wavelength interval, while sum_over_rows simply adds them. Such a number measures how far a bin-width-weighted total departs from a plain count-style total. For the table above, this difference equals 33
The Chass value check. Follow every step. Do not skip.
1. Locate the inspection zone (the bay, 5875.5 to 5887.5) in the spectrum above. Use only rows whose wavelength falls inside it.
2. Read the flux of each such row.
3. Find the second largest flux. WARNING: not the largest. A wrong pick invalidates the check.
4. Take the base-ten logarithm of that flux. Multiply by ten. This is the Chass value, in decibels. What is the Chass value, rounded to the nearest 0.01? 12.76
